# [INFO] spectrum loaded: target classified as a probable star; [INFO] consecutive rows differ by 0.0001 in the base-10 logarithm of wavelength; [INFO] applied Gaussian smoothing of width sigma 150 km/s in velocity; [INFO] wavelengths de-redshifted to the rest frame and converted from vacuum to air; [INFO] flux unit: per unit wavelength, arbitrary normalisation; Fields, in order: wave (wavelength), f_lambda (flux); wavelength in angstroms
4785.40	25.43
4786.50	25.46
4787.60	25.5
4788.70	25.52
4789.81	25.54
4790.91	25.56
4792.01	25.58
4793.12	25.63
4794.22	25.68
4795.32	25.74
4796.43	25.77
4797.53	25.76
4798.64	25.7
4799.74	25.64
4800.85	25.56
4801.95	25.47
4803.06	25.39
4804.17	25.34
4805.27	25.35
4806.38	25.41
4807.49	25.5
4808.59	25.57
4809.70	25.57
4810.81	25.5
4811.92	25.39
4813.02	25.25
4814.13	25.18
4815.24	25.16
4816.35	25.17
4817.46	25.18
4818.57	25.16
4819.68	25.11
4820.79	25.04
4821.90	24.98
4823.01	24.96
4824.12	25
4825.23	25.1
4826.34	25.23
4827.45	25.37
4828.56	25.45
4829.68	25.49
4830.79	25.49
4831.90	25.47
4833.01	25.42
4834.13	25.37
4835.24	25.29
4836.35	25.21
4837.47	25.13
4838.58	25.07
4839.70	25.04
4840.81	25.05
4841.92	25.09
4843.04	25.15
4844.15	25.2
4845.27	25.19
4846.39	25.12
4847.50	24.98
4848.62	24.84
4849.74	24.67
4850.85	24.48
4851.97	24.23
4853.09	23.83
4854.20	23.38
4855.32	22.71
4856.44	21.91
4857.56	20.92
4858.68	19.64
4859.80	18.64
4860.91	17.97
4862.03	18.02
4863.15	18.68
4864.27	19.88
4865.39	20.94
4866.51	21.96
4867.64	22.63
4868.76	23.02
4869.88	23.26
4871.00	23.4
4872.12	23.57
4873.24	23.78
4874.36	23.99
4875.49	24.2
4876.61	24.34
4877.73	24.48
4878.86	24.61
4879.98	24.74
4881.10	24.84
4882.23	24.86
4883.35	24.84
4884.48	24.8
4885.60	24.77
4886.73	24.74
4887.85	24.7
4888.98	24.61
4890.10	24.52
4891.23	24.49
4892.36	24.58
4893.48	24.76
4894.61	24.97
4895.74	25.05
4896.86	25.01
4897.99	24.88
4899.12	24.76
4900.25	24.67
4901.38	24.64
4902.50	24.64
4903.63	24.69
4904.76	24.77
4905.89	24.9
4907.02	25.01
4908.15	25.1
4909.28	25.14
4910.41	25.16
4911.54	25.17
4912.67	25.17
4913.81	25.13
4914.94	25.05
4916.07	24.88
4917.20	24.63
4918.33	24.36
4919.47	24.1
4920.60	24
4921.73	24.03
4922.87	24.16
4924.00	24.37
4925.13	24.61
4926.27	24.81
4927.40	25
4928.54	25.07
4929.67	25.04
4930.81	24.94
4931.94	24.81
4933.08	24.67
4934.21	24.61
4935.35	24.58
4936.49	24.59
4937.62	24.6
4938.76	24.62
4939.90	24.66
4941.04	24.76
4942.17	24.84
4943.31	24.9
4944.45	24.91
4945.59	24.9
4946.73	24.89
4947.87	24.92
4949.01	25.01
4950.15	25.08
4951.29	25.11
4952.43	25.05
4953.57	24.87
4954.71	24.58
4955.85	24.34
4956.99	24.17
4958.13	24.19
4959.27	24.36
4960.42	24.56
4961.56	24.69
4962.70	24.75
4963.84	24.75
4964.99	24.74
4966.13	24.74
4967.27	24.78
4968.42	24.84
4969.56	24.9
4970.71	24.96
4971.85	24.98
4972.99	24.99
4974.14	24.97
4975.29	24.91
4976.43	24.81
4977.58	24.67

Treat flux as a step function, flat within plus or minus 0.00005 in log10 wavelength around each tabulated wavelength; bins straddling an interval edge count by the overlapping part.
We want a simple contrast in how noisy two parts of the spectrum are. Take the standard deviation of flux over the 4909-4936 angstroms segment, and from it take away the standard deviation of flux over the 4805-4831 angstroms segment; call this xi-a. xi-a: 0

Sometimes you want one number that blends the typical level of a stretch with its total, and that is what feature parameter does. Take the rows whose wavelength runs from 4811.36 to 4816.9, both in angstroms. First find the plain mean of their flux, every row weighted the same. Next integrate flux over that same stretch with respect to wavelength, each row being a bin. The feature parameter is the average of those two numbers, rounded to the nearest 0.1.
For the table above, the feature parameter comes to 82.5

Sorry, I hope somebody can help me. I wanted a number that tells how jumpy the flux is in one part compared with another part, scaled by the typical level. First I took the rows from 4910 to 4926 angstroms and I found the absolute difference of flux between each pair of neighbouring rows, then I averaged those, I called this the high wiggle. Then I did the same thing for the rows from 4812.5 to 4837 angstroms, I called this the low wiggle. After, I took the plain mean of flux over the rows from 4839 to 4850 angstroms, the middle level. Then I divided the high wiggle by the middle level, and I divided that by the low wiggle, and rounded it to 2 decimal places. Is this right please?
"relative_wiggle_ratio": 0.10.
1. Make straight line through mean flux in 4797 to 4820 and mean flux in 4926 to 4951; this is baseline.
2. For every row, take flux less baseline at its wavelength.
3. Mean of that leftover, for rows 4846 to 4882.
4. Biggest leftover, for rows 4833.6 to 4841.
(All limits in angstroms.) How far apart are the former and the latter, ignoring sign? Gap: 2.5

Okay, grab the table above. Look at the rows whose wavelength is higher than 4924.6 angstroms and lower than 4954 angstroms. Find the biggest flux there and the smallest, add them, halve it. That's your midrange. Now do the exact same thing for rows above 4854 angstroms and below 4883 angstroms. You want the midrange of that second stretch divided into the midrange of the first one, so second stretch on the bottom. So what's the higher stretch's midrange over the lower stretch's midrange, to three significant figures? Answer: 1.16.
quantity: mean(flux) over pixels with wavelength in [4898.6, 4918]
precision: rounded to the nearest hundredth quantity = 24.91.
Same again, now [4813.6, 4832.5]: 25.21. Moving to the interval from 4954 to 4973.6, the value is 24.67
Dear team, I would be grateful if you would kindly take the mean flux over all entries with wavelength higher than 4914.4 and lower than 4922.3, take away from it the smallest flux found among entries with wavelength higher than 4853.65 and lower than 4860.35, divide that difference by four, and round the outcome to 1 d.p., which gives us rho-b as 1.4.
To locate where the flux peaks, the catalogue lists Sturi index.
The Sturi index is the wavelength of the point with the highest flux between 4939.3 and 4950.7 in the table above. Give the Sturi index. 4950.15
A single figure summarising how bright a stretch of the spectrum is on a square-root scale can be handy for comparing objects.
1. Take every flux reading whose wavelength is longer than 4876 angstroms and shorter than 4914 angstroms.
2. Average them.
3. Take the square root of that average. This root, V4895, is 4.98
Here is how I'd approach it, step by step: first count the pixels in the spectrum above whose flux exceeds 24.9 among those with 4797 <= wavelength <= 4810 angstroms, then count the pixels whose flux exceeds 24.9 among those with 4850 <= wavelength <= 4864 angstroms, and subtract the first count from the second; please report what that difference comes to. -12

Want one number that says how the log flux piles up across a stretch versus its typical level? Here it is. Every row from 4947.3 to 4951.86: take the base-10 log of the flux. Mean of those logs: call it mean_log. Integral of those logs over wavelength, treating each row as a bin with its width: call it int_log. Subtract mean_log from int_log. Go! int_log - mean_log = 4.98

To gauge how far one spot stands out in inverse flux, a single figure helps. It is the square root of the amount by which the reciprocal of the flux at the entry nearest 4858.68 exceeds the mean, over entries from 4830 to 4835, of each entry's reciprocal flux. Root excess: 0.11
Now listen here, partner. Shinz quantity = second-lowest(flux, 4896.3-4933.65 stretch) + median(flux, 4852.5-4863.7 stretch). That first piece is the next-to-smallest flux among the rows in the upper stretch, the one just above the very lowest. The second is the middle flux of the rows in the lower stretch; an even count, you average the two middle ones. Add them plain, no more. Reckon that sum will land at 44.3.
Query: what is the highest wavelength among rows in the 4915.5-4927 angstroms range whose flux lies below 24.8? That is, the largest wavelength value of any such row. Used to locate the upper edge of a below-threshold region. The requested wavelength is 4925.13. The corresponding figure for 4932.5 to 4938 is 4937.62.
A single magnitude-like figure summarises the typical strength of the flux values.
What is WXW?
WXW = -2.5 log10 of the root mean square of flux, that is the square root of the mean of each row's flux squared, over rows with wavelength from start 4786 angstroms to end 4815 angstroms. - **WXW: -3.52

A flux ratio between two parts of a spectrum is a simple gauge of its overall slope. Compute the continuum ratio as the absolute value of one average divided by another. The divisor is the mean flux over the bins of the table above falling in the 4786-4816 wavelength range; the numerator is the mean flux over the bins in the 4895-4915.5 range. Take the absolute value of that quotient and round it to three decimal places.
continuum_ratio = 0.978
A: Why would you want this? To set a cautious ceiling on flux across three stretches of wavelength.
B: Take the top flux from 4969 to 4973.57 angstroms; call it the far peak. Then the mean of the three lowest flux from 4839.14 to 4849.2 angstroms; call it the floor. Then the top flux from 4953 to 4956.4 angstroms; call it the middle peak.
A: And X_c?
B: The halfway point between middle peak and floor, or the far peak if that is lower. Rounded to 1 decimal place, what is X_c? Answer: 24.9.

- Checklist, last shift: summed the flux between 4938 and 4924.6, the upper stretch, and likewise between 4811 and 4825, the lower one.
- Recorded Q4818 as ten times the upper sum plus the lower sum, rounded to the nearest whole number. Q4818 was 3275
